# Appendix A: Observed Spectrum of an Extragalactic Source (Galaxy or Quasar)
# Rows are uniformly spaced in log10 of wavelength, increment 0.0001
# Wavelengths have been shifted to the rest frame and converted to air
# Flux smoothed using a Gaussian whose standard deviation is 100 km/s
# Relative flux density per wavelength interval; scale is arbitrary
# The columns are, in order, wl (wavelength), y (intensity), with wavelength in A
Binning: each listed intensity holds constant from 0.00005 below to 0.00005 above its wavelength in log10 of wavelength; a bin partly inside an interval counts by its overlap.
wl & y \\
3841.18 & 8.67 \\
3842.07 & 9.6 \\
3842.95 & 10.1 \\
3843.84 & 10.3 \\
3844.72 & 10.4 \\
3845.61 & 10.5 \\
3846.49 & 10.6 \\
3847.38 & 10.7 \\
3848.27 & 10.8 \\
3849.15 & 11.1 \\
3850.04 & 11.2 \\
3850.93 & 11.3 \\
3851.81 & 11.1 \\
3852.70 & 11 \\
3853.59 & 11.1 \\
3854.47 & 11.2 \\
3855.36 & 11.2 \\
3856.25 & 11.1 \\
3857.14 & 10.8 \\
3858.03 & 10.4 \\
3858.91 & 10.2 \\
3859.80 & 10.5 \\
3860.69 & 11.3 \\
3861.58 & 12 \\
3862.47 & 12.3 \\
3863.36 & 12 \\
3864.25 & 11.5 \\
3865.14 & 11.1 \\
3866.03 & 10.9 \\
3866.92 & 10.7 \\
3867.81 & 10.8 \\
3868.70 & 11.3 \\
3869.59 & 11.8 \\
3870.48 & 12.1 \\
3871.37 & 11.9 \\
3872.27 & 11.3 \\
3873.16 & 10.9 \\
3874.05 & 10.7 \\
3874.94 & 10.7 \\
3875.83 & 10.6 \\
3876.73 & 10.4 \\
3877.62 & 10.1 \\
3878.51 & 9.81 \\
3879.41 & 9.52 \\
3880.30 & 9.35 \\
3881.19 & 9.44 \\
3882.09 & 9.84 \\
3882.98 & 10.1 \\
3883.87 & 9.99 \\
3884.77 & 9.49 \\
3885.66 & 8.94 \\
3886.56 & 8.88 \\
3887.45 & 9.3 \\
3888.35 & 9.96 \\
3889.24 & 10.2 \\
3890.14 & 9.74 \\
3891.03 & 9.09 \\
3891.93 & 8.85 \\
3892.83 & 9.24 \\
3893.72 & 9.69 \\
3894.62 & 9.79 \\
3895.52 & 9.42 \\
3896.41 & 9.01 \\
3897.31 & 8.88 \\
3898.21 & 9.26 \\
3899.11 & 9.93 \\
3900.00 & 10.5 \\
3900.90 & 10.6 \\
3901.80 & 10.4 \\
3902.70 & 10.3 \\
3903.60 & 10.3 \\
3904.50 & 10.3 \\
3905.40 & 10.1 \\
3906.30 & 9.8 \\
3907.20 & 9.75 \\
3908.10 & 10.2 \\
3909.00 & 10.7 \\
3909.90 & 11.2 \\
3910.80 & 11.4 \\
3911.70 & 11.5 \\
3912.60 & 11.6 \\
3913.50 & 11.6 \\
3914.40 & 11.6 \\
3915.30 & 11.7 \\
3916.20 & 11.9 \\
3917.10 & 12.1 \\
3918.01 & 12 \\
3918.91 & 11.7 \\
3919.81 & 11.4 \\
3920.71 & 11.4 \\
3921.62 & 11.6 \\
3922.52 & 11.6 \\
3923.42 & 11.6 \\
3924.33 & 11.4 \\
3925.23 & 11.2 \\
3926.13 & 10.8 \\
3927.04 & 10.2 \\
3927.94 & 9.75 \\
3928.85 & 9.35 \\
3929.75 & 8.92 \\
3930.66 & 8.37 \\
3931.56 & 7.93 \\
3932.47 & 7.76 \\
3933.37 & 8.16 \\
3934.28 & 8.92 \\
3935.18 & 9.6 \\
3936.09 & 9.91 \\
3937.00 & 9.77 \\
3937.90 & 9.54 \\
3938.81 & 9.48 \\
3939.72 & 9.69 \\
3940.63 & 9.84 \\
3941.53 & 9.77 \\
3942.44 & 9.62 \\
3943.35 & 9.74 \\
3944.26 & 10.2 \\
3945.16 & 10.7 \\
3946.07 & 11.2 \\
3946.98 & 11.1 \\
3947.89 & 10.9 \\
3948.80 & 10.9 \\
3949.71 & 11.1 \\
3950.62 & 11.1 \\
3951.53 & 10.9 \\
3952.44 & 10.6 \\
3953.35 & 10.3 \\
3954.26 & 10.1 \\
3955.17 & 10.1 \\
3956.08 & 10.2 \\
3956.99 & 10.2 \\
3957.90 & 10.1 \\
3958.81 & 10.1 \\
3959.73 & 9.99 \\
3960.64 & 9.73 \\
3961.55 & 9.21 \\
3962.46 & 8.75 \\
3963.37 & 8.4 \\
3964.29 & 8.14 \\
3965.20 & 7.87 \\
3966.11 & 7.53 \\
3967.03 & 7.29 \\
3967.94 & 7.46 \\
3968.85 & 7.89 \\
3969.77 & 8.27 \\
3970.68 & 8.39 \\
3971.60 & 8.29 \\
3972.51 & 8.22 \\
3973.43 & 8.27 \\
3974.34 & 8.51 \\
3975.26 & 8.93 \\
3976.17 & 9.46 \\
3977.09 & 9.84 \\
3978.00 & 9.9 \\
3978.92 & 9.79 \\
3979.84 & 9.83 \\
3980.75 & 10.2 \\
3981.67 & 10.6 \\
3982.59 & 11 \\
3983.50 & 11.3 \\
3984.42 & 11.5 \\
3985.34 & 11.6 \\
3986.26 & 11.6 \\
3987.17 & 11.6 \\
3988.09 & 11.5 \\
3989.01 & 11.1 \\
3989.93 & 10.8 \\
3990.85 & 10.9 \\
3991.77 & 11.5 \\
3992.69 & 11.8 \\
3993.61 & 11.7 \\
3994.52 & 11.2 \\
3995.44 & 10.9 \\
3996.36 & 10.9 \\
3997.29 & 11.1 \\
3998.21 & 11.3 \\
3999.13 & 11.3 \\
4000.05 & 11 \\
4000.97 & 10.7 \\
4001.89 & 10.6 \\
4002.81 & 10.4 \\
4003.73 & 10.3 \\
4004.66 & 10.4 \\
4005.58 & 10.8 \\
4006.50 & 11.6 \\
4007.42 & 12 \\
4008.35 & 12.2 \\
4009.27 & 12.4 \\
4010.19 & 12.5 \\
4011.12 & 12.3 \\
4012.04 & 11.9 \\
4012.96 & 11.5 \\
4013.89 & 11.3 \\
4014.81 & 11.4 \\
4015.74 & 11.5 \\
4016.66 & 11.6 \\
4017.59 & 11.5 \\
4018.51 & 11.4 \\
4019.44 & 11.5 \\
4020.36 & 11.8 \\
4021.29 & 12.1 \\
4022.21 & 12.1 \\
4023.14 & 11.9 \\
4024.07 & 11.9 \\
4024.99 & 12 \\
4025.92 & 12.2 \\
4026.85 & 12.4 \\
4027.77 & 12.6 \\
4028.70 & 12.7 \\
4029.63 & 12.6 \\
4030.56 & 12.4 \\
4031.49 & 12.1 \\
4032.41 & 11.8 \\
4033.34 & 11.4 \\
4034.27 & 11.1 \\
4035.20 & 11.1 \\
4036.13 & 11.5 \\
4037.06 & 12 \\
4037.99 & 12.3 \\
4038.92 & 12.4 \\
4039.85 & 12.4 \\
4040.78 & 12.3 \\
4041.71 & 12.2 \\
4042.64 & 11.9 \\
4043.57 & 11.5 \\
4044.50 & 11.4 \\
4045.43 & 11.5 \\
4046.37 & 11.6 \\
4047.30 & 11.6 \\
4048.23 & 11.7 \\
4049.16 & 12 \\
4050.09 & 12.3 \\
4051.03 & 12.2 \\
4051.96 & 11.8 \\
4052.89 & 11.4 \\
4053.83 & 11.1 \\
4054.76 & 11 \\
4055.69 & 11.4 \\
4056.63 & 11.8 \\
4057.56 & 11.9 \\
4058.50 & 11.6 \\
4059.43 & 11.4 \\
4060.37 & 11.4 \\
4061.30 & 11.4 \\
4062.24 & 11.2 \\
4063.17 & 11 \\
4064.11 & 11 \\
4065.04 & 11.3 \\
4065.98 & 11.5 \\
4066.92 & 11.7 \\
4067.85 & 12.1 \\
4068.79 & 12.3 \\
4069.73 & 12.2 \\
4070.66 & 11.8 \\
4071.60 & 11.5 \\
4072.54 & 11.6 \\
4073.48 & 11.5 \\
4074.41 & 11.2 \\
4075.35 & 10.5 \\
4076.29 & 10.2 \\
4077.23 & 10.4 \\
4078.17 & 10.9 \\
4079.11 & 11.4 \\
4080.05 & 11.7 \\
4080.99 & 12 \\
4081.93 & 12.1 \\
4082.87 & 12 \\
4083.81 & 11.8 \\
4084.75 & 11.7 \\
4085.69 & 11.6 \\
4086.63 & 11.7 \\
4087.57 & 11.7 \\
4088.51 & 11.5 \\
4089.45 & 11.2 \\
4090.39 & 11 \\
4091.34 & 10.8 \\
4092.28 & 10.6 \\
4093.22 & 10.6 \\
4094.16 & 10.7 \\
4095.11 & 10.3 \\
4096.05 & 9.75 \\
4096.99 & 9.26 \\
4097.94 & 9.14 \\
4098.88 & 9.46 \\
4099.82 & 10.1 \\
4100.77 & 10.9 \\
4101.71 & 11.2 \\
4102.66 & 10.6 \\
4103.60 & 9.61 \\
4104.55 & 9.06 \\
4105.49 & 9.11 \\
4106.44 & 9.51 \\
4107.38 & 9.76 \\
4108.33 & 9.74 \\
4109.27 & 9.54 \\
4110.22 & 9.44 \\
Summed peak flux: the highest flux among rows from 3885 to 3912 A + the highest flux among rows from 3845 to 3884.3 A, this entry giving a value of 23.8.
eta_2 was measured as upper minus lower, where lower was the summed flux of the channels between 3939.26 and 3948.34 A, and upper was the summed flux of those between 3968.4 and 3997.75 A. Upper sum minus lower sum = 226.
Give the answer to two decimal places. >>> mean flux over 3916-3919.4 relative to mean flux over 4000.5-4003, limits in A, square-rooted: 1.06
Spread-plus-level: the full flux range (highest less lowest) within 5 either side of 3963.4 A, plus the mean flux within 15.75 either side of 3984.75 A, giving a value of 13.2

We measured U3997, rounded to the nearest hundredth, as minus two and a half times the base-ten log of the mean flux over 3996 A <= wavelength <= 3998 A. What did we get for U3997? -2.60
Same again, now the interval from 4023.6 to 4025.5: -2.69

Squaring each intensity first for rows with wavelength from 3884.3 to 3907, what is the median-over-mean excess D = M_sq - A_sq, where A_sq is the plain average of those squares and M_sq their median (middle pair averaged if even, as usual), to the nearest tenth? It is 0.9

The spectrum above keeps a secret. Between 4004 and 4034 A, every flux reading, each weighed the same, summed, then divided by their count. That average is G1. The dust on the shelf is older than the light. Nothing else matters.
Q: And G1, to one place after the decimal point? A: 11.9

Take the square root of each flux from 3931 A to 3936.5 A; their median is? 2.9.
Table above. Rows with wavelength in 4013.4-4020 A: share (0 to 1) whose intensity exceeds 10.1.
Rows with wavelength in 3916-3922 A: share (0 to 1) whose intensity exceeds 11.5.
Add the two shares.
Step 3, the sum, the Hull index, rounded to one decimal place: 1.7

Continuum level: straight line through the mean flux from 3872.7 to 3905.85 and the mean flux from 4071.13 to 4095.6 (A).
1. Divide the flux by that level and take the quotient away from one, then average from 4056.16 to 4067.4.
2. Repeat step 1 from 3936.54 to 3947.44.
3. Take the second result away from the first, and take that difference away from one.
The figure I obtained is 1.05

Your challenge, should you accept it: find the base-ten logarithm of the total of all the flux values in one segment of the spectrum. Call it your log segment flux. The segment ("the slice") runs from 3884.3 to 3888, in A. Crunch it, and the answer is 1.56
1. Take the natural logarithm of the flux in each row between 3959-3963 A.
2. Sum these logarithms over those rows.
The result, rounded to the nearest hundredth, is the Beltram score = 8.97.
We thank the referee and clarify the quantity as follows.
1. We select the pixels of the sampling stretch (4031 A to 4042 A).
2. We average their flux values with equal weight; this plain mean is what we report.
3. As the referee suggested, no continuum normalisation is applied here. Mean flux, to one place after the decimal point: 11.9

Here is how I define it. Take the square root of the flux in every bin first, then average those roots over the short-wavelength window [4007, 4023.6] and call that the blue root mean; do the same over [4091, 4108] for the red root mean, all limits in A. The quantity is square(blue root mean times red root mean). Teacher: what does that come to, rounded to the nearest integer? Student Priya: 118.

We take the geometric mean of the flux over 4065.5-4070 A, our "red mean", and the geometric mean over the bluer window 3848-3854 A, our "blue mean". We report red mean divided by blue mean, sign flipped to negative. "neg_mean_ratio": -1.08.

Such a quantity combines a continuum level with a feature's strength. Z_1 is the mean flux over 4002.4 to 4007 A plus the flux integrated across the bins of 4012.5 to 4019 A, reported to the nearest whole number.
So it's 85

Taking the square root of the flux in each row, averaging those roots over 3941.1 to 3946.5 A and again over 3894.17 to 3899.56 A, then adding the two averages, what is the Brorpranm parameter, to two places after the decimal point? 6.26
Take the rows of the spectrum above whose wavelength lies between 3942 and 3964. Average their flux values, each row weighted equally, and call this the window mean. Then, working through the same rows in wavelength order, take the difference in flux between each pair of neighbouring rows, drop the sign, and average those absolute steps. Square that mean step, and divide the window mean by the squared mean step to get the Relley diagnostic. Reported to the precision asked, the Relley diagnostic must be 218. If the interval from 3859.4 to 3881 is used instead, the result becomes 102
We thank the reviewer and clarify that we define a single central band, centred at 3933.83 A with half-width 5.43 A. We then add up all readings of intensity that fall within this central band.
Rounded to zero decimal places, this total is 108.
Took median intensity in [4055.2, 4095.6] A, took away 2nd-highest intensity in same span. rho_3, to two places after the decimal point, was -0.70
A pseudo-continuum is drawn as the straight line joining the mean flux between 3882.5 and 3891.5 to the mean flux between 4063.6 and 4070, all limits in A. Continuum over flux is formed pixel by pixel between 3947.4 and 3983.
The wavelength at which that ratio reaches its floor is 3949.71 A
